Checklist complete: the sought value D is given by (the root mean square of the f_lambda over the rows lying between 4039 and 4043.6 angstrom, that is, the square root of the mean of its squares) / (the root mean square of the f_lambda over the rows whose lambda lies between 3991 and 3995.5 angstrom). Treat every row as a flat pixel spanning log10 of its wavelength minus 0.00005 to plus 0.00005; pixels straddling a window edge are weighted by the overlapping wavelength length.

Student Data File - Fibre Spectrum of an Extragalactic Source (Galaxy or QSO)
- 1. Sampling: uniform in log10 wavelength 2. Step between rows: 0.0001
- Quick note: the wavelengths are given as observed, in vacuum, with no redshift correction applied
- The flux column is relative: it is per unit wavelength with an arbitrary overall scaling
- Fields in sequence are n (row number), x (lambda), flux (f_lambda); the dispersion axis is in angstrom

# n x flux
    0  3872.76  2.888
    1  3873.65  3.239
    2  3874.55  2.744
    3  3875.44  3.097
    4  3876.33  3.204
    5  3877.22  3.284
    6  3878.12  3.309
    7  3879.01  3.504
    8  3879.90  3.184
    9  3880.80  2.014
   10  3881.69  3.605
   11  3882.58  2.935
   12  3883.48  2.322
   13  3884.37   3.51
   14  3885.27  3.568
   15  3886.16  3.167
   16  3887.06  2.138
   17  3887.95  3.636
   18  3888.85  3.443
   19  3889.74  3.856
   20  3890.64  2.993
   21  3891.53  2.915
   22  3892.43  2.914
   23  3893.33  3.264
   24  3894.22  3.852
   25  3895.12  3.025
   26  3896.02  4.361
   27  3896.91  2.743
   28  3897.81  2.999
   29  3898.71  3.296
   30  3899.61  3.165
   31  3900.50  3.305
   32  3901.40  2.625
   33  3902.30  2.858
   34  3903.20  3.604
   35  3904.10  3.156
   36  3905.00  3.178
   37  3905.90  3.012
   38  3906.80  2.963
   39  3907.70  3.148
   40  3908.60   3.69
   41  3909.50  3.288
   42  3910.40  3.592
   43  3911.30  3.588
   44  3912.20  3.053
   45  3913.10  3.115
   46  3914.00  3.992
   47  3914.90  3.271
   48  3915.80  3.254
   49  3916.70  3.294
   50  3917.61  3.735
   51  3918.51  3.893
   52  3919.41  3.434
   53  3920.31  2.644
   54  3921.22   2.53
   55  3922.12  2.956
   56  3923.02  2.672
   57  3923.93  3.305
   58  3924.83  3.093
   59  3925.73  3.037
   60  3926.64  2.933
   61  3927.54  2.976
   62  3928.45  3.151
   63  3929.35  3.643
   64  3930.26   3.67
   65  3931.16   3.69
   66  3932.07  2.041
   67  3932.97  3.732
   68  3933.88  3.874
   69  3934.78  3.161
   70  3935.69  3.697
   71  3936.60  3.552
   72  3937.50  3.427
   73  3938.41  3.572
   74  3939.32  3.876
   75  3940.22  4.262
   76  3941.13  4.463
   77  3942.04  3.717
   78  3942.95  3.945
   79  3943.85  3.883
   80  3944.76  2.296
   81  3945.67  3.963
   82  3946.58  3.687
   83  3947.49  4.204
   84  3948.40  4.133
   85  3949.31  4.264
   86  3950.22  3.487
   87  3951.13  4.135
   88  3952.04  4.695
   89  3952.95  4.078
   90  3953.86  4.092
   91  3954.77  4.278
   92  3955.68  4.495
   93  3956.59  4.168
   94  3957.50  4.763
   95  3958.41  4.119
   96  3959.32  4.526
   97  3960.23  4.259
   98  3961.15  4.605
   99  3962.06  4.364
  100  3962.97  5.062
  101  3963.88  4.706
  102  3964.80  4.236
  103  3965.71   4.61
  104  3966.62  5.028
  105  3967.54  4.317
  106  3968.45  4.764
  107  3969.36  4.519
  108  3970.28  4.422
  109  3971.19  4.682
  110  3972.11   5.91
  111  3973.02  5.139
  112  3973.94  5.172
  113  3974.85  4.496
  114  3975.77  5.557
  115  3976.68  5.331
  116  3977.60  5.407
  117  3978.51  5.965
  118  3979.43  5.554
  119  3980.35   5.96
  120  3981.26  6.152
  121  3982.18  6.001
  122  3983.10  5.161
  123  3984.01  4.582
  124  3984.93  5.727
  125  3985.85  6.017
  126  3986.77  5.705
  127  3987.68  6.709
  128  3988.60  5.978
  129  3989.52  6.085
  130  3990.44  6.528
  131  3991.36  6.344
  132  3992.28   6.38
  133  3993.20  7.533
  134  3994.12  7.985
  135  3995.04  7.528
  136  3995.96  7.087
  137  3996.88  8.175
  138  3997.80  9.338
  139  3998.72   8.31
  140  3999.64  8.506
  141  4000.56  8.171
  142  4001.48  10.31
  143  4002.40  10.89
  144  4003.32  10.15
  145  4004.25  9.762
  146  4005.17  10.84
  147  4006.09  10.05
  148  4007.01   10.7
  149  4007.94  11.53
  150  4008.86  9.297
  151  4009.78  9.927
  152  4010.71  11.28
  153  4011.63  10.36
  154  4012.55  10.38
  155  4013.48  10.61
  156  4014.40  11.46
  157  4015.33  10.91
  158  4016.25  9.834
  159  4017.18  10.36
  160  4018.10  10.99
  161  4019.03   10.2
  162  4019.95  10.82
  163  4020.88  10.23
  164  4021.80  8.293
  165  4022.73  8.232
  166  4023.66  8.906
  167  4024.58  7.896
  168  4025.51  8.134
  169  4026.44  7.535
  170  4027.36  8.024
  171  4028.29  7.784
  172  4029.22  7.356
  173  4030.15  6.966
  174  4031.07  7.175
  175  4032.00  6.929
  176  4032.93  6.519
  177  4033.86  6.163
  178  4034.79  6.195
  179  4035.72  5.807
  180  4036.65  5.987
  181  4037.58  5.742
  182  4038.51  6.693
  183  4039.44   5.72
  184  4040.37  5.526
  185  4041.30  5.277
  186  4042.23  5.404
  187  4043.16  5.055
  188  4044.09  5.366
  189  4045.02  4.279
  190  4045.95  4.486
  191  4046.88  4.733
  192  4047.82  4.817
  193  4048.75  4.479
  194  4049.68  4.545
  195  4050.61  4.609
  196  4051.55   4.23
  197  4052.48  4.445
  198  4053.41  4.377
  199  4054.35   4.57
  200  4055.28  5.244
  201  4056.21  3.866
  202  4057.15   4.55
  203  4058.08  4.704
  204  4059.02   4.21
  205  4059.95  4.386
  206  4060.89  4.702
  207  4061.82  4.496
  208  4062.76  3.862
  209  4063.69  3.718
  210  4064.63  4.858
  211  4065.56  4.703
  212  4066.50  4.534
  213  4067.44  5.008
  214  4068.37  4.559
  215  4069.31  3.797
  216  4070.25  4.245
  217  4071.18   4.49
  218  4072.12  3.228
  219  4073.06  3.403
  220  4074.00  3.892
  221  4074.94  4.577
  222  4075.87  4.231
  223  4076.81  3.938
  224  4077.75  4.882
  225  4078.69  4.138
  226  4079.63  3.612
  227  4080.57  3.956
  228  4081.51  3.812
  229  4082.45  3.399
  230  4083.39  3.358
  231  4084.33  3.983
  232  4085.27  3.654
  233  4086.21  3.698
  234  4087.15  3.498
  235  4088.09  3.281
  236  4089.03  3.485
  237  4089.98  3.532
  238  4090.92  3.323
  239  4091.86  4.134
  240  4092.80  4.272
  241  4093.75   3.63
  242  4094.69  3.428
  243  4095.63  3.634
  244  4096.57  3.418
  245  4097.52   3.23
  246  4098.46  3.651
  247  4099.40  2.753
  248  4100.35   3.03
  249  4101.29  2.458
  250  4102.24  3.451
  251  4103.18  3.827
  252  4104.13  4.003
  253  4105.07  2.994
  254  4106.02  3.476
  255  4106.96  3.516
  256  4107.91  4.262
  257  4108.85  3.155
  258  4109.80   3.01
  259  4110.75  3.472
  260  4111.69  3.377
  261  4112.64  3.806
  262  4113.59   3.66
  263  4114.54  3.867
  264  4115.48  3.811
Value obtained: 0.75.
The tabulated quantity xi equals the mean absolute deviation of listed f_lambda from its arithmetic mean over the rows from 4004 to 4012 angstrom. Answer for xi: 0.597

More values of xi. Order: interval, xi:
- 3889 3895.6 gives 0.341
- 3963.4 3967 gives 0.222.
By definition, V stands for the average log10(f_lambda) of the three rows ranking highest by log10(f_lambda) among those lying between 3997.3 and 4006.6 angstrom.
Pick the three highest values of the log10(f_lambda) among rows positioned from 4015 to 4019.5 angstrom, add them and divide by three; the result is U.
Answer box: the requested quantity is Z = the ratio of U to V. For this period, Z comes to 1.00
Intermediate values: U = 1.03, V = 1.03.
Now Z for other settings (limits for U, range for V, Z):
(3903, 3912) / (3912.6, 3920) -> 0.95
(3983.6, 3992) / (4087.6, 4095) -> 1.35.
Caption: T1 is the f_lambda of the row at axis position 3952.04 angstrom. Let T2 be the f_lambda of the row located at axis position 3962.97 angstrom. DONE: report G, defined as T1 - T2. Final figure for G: 0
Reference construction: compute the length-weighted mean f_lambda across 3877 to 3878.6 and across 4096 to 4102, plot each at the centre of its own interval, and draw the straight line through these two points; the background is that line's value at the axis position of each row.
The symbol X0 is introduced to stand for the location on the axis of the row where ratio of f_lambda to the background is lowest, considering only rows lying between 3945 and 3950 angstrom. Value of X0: 3946.58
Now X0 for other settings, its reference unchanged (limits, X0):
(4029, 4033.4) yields 4032.93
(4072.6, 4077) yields 4073.06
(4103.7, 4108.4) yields 4105.07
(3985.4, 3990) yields 3986.77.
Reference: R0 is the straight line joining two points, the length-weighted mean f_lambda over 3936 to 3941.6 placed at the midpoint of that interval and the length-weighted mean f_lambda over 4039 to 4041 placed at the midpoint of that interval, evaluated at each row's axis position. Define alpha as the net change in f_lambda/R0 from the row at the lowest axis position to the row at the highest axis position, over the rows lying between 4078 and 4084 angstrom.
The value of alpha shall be -0.13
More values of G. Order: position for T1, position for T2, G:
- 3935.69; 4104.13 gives 0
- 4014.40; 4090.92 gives 8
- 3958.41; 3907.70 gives 1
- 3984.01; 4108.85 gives 1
